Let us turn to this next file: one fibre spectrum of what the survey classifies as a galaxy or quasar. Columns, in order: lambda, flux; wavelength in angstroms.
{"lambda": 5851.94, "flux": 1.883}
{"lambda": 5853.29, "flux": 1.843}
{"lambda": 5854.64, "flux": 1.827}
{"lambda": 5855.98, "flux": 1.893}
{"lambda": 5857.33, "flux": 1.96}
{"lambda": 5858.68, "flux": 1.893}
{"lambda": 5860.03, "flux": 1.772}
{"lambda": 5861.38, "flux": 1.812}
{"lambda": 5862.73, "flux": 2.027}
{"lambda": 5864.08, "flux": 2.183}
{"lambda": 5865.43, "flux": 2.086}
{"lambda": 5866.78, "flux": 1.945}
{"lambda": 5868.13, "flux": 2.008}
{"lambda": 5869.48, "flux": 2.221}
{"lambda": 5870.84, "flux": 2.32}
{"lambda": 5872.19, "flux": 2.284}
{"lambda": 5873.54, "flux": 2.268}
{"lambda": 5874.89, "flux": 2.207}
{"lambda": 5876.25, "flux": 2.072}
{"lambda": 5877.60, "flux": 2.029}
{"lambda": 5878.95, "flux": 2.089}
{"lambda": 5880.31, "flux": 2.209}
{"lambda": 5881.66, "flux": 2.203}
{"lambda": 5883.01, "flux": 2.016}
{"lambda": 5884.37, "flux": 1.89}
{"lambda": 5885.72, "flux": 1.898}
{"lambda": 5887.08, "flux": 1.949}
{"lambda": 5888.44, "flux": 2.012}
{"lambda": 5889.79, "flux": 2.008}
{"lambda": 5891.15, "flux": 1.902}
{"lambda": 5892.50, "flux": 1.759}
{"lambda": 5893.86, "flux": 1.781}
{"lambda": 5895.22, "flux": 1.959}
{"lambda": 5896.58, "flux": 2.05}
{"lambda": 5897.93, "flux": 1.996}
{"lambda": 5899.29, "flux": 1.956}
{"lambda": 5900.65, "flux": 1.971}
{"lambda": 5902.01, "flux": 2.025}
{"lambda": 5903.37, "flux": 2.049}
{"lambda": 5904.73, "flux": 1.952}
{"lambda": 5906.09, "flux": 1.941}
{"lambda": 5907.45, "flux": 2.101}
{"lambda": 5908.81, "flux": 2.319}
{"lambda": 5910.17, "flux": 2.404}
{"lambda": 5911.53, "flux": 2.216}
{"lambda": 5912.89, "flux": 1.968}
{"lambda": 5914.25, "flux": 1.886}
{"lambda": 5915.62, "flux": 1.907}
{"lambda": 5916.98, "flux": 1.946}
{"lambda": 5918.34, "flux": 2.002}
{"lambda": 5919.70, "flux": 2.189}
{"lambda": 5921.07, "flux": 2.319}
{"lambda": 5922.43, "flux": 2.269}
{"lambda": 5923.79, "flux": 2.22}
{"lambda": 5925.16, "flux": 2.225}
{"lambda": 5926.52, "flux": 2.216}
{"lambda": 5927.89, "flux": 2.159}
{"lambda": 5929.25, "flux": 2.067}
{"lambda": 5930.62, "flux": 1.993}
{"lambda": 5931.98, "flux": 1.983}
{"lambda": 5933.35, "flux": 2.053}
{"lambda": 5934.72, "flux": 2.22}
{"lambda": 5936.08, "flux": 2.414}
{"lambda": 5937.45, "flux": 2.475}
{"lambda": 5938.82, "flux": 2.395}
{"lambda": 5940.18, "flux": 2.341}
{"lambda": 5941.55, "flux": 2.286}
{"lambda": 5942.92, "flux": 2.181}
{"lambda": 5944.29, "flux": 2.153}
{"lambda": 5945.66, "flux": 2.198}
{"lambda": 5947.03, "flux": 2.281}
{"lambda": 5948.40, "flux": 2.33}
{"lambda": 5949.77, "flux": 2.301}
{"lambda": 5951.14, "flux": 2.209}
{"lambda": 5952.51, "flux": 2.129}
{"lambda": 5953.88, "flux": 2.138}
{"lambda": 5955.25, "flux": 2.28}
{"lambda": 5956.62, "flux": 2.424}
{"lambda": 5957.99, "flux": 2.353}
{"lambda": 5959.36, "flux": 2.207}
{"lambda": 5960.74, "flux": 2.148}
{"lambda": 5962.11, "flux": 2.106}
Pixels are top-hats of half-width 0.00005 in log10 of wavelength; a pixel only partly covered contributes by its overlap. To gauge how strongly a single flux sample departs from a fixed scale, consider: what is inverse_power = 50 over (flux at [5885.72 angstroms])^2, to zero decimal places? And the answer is 14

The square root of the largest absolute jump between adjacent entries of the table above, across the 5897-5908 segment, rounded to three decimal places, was 0.400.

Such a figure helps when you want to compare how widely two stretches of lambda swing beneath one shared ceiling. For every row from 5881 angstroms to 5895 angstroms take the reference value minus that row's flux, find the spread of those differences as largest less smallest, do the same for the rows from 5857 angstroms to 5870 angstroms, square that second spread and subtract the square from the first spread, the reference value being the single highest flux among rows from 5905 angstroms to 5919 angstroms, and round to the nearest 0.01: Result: 0.24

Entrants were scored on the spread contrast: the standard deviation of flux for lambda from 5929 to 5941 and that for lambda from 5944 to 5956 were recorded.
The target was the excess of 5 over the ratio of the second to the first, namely 4.6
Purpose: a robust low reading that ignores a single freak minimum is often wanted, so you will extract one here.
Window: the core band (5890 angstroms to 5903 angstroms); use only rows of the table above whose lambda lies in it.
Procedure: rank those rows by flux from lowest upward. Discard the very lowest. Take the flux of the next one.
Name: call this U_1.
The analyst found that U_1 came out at 1.781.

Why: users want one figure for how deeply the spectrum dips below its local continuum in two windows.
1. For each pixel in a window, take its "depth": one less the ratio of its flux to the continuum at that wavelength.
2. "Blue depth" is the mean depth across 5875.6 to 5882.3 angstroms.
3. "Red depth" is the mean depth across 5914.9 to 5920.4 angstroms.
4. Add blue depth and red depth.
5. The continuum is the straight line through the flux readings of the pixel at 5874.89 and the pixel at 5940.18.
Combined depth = 0.167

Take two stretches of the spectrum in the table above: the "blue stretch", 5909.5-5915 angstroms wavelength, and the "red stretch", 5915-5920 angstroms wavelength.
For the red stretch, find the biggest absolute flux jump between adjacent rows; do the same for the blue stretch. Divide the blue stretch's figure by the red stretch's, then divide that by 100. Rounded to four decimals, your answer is 0.0133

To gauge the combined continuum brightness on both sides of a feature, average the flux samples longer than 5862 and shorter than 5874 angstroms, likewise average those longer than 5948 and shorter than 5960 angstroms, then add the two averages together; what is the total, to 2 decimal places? 4.41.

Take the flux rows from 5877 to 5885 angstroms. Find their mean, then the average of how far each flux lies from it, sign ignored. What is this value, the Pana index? 0.094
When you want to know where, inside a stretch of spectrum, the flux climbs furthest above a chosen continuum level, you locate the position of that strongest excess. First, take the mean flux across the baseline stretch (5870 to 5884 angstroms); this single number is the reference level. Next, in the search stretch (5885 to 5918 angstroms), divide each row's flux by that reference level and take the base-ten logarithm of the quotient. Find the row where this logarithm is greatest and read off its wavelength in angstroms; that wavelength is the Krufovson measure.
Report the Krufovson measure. 5910.17 angstroms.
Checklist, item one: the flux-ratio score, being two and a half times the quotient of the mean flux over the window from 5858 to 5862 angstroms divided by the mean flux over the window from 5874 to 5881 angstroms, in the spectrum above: 2.15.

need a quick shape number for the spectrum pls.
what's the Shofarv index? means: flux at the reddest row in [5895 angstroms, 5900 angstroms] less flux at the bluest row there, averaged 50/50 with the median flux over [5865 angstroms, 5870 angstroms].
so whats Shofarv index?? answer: 1.02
